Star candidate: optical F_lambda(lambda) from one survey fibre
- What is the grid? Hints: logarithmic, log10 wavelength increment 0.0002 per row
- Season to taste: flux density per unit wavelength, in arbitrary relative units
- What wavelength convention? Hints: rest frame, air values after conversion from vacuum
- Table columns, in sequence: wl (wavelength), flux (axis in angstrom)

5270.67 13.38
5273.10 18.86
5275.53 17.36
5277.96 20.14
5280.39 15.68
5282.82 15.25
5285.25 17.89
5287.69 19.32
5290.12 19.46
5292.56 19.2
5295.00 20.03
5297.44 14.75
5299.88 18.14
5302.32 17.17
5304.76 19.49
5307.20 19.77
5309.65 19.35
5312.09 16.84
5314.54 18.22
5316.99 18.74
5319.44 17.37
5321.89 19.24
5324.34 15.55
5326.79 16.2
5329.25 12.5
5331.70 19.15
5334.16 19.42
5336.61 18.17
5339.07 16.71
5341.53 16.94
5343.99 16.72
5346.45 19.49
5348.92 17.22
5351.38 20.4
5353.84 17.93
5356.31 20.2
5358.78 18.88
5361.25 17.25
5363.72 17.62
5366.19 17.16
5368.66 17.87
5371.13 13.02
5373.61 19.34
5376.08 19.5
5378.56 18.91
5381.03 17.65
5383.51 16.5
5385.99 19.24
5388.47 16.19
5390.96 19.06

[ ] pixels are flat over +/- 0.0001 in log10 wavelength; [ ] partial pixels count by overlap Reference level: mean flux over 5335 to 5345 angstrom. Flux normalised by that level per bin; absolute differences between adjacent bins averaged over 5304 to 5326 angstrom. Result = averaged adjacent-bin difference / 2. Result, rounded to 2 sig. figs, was 0.044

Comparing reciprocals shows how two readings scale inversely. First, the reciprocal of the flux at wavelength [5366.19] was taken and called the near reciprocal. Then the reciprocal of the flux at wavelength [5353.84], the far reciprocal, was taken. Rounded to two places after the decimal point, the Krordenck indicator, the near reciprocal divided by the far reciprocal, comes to 1.04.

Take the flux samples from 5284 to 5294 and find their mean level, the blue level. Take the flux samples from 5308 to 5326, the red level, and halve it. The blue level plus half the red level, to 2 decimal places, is 27.92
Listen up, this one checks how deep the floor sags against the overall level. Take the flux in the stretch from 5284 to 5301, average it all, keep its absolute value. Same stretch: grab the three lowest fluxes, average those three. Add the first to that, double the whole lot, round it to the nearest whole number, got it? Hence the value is 71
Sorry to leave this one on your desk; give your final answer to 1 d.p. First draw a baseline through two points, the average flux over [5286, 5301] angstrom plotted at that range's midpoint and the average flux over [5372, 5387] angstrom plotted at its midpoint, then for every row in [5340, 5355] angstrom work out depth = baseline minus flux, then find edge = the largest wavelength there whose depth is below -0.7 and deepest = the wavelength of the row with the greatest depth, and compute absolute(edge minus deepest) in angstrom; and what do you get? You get 7.4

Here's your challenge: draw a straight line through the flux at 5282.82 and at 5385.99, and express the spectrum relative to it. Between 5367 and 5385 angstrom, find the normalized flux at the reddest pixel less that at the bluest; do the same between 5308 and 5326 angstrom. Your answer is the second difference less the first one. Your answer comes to -0.17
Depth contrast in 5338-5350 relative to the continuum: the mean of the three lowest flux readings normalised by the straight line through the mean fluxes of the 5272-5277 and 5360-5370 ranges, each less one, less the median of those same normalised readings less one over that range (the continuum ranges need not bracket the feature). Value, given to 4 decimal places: -0.0085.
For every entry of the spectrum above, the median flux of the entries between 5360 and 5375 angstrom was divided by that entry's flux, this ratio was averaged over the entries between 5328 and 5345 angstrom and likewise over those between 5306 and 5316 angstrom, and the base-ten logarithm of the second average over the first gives -0.042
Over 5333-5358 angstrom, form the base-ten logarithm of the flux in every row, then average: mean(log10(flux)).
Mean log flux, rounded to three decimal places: 1.262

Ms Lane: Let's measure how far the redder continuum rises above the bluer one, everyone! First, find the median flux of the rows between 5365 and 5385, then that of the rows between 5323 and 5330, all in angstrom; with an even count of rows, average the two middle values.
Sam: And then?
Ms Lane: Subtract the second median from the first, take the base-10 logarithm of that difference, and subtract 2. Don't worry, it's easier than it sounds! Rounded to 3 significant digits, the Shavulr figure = -1.66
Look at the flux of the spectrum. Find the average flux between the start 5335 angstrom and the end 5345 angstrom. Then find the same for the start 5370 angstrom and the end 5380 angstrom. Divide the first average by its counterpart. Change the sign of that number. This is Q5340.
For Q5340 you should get -0.97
